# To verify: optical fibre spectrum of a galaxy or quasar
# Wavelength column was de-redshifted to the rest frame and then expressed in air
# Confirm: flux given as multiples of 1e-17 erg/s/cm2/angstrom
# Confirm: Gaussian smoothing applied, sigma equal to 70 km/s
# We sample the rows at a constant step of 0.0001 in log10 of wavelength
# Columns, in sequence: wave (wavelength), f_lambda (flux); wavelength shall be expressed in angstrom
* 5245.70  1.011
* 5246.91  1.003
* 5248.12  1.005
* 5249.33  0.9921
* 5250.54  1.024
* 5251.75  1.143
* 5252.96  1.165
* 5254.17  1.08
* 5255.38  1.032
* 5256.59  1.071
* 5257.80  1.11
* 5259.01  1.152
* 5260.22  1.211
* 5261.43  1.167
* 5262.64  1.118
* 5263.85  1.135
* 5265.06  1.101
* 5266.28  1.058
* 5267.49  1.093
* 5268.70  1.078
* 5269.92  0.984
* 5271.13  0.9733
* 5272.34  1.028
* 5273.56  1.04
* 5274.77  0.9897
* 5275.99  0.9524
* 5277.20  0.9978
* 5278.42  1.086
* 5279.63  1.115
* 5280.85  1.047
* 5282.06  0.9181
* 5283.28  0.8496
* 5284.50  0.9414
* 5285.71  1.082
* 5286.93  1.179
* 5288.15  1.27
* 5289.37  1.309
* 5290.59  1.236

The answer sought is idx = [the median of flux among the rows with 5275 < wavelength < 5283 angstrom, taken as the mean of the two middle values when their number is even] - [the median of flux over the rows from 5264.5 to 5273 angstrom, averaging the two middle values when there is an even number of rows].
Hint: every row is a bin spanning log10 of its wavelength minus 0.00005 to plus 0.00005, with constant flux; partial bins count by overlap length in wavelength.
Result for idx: -0.04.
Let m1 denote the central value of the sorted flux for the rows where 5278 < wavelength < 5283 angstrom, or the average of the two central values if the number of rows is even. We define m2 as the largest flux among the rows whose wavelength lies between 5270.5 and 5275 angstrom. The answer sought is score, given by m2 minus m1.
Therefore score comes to -0.03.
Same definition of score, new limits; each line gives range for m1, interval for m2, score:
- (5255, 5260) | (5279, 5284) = 0.02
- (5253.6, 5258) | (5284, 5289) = 0.19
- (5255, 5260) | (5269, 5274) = -0.05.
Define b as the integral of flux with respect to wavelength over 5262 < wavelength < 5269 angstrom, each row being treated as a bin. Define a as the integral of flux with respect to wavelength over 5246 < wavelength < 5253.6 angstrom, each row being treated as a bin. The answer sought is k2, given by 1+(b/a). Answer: 1.96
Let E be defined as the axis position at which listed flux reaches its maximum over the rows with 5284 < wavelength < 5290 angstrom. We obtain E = 5289.37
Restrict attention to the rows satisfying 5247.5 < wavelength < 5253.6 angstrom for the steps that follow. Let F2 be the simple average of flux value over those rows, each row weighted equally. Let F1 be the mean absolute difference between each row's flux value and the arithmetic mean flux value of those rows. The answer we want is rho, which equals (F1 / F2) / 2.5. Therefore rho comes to 0.026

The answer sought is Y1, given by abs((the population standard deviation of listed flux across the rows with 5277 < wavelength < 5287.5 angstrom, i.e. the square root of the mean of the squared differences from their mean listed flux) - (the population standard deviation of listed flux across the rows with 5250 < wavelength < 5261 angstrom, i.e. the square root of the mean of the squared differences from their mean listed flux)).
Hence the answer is 0.040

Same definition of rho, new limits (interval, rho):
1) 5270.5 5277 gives 0.012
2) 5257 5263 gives 0.010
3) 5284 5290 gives 0.040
